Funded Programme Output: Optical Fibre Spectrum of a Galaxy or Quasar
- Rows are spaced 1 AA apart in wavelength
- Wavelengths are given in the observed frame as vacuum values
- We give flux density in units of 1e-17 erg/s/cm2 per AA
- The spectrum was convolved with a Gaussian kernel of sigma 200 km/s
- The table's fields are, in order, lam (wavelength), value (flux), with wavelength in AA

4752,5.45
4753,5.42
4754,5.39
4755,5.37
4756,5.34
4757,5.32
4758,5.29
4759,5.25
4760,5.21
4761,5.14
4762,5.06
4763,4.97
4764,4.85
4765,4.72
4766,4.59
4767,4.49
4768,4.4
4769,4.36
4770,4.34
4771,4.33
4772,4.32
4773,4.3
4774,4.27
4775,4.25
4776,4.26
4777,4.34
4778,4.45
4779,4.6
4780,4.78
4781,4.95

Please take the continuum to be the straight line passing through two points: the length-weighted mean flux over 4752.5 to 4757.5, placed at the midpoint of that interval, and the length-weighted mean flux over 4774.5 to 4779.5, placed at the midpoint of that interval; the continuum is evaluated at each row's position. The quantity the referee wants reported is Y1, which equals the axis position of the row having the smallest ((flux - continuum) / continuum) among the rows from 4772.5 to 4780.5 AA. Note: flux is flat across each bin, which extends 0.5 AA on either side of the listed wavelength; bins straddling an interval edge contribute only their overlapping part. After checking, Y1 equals 4773 AA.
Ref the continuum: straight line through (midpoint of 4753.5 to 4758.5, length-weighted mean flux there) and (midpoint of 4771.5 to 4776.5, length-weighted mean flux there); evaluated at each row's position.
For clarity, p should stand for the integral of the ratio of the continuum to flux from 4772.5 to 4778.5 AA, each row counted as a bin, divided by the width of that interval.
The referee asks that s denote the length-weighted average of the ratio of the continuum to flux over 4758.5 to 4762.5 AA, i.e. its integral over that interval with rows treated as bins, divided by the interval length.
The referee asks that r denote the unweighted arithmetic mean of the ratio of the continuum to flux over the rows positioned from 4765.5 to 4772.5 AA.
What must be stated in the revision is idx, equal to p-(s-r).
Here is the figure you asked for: 1.03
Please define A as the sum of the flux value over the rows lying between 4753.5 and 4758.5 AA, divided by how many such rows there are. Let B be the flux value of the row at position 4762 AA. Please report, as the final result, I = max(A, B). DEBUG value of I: 5.3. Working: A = 5.3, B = 5.06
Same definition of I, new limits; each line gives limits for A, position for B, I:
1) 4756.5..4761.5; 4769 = 5.2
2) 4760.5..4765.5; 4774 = 4.9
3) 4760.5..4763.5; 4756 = 5.3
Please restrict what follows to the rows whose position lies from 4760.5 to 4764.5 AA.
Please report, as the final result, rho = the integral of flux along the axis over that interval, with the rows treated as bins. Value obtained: 20.0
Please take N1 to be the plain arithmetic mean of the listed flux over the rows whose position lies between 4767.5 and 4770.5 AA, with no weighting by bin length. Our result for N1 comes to 4.37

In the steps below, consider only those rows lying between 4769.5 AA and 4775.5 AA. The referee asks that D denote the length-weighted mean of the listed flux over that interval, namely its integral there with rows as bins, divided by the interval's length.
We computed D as 4.30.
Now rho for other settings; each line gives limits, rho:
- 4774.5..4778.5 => 17.3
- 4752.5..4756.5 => 21.5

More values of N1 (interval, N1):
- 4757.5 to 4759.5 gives 5.27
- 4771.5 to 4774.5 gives 4.30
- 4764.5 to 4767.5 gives 4.60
